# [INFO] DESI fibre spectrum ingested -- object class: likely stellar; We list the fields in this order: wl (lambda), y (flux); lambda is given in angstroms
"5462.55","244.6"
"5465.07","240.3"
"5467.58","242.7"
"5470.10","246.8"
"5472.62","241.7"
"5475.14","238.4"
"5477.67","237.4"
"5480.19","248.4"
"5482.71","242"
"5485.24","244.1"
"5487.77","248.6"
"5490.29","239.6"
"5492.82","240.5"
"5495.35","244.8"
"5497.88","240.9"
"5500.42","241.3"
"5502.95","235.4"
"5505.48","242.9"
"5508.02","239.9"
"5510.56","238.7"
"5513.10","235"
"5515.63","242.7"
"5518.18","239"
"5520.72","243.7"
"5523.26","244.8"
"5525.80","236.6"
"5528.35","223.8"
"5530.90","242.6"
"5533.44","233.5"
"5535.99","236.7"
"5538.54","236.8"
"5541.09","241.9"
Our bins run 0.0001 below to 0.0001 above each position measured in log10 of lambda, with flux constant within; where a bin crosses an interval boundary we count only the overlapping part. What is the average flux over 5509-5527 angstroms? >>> 240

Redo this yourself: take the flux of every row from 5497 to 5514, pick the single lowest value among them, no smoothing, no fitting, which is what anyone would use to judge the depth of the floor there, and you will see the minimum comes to 235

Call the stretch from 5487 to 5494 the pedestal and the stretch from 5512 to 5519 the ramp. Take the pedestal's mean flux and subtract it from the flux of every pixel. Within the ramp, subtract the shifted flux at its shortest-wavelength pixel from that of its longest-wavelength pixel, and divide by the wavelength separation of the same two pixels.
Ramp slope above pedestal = 0.8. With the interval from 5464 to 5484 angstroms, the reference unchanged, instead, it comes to 0.1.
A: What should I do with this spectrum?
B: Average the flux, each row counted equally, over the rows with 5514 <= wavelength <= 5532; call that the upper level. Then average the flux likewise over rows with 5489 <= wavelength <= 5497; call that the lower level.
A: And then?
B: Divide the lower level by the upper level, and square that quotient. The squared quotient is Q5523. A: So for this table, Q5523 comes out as 1.02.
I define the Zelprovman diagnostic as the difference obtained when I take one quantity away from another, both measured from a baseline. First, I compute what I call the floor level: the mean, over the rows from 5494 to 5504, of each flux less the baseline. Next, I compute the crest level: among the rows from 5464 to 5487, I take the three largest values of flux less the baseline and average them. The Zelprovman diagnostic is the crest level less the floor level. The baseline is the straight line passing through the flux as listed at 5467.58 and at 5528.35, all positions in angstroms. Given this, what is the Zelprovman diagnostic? -1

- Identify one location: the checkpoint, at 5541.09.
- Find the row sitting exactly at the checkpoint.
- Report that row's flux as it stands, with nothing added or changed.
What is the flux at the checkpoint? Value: 241.9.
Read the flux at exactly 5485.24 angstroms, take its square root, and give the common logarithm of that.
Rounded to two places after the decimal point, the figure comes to 1.19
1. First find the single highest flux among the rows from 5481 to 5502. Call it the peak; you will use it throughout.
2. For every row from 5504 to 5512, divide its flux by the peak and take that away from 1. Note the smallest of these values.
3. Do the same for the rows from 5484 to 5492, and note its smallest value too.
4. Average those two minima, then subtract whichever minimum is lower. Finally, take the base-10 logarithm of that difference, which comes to -1.94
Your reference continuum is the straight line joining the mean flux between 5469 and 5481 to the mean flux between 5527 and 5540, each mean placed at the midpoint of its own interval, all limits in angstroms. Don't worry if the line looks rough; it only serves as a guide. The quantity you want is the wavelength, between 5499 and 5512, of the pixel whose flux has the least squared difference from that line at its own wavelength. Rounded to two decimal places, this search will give 5510.56 angstroms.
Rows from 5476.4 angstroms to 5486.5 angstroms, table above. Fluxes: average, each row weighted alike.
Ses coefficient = 243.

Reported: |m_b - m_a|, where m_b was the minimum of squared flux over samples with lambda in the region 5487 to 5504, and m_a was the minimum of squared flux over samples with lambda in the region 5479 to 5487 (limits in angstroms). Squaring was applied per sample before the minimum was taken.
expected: 3151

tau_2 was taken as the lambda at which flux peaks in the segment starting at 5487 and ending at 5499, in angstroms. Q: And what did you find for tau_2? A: 5487.77 angstroms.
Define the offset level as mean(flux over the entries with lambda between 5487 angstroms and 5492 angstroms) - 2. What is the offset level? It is 242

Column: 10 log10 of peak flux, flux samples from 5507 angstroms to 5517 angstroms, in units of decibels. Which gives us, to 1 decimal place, 23.9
